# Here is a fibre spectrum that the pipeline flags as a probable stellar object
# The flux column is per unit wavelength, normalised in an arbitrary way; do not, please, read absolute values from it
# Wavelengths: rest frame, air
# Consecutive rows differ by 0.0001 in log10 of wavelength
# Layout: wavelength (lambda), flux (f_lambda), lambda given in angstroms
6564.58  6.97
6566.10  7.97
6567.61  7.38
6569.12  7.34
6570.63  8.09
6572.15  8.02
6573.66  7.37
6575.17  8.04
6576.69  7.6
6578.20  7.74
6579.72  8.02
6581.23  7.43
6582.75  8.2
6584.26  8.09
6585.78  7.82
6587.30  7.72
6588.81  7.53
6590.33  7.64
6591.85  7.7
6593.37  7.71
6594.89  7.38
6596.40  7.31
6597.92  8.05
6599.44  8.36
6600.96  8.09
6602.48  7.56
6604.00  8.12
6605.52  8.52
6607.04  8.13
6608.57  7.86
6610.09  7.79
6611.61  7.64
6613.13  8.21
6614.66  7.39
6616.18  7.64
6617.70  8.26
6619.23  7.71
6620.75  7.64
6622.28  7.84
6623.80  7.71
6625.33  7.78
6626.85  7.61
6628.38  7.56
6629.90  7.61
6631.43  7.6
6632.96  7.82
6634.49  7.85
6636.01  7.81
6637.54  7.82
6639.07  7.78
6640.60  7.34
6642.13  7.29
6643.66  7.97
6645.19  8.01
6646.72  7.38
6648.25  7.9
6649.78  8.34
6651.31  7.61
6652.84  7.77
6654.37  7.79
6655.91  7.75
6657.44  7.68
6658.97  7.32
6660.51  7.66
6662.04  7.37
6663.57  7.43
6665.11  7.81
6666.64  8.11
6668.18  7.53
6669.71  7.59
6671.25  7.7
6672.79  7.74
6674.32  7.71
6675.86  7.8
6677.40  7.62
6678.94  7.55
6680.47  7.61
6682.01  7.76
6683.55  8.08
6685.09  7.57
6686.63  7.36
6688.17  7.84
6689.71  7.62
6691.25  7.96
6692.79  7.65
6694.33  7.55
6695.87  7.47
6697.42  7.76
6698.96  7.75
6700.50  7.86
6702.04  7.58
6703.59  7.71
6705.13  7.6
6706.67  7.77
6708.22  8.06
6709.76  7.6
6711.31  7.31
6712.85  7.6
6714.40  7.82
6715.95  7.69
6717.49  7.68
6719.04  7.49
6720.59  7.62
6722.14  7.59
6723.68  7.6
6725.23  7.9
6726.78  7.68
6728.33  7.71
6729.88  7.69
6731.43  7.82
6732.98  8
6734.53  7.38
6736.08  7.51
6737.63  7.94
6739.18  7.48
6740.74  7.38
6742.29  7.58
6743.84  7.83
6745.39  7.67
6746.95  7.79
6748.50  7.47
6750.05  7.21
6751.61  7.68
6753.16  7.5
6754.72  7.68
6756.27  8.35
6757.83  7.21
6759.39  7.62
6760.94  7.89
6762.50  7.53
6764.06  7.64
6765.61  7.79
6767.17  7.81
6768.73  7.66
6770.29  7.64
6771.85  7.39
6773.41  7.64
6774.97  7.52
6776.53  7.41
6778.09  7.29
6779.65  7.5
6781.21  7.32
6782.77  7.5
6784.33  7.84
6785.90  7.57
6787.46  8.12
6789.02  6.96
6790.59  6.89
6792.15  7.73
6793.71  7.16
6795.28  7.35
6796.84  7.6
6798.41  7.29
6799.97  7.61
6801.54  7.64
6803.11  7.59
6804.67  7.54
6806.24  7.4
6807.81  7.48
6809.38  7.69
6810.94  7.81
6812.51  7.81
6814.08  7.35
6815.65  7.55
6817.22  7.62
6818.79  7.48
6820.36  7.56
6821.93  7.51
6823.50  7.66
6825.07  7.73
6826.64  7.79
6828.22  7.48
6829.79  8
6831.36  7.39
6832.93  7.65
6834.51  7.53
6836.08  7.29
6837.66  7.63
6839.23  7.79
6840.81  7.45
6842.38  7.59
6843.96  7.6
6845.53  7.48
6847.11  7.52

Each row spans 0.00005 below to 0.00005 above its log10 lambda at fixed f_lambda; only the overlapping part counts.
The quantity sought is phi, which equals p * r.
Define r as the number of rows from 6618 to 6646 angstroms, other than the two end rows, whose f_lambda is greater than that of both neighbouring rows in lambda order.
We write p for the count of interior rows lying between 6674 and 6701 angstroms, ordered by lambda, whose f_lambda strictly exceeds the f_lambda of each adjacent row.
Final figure 25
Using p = 5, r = 5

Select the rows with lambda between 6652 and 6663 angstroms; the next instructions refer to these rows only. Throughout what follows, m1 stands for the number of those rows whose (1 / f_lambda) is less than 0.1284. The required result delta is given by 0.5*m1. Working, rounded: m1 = 1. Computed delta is 0.5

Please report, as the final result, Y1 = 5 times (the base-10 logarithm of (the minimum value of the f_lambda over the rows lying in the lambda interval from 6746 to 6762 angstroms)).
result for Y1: 4.29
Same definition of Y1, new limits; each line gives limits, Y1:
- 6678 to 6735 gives 4.32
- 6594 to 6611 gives 4.32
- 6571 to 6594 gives 4.34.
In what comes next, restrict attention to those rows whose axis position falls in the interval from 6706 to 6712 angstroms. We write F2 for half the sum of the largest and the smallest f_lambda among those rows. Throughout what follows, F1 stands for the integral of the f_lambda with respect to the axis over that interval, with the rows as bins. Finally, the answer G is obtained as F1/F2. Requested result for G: 6.00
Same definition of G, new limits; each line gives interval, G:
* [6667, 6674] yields 7.03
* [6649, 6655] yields 5.93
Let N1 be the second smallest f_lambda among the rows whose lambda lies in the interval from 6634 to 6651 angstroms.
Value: 7.34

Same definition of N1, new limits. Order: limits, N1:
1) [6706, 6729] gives 7.49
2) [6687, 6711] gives 7.55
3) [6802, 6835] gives 7.39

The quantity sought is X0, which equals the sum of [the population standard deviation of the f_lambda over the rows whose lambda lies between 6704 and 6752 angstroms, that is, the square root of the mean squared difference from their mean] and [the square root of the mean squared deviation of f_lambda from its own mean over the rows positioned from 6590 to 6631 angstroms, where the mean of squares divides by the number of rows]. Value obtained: 0.496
